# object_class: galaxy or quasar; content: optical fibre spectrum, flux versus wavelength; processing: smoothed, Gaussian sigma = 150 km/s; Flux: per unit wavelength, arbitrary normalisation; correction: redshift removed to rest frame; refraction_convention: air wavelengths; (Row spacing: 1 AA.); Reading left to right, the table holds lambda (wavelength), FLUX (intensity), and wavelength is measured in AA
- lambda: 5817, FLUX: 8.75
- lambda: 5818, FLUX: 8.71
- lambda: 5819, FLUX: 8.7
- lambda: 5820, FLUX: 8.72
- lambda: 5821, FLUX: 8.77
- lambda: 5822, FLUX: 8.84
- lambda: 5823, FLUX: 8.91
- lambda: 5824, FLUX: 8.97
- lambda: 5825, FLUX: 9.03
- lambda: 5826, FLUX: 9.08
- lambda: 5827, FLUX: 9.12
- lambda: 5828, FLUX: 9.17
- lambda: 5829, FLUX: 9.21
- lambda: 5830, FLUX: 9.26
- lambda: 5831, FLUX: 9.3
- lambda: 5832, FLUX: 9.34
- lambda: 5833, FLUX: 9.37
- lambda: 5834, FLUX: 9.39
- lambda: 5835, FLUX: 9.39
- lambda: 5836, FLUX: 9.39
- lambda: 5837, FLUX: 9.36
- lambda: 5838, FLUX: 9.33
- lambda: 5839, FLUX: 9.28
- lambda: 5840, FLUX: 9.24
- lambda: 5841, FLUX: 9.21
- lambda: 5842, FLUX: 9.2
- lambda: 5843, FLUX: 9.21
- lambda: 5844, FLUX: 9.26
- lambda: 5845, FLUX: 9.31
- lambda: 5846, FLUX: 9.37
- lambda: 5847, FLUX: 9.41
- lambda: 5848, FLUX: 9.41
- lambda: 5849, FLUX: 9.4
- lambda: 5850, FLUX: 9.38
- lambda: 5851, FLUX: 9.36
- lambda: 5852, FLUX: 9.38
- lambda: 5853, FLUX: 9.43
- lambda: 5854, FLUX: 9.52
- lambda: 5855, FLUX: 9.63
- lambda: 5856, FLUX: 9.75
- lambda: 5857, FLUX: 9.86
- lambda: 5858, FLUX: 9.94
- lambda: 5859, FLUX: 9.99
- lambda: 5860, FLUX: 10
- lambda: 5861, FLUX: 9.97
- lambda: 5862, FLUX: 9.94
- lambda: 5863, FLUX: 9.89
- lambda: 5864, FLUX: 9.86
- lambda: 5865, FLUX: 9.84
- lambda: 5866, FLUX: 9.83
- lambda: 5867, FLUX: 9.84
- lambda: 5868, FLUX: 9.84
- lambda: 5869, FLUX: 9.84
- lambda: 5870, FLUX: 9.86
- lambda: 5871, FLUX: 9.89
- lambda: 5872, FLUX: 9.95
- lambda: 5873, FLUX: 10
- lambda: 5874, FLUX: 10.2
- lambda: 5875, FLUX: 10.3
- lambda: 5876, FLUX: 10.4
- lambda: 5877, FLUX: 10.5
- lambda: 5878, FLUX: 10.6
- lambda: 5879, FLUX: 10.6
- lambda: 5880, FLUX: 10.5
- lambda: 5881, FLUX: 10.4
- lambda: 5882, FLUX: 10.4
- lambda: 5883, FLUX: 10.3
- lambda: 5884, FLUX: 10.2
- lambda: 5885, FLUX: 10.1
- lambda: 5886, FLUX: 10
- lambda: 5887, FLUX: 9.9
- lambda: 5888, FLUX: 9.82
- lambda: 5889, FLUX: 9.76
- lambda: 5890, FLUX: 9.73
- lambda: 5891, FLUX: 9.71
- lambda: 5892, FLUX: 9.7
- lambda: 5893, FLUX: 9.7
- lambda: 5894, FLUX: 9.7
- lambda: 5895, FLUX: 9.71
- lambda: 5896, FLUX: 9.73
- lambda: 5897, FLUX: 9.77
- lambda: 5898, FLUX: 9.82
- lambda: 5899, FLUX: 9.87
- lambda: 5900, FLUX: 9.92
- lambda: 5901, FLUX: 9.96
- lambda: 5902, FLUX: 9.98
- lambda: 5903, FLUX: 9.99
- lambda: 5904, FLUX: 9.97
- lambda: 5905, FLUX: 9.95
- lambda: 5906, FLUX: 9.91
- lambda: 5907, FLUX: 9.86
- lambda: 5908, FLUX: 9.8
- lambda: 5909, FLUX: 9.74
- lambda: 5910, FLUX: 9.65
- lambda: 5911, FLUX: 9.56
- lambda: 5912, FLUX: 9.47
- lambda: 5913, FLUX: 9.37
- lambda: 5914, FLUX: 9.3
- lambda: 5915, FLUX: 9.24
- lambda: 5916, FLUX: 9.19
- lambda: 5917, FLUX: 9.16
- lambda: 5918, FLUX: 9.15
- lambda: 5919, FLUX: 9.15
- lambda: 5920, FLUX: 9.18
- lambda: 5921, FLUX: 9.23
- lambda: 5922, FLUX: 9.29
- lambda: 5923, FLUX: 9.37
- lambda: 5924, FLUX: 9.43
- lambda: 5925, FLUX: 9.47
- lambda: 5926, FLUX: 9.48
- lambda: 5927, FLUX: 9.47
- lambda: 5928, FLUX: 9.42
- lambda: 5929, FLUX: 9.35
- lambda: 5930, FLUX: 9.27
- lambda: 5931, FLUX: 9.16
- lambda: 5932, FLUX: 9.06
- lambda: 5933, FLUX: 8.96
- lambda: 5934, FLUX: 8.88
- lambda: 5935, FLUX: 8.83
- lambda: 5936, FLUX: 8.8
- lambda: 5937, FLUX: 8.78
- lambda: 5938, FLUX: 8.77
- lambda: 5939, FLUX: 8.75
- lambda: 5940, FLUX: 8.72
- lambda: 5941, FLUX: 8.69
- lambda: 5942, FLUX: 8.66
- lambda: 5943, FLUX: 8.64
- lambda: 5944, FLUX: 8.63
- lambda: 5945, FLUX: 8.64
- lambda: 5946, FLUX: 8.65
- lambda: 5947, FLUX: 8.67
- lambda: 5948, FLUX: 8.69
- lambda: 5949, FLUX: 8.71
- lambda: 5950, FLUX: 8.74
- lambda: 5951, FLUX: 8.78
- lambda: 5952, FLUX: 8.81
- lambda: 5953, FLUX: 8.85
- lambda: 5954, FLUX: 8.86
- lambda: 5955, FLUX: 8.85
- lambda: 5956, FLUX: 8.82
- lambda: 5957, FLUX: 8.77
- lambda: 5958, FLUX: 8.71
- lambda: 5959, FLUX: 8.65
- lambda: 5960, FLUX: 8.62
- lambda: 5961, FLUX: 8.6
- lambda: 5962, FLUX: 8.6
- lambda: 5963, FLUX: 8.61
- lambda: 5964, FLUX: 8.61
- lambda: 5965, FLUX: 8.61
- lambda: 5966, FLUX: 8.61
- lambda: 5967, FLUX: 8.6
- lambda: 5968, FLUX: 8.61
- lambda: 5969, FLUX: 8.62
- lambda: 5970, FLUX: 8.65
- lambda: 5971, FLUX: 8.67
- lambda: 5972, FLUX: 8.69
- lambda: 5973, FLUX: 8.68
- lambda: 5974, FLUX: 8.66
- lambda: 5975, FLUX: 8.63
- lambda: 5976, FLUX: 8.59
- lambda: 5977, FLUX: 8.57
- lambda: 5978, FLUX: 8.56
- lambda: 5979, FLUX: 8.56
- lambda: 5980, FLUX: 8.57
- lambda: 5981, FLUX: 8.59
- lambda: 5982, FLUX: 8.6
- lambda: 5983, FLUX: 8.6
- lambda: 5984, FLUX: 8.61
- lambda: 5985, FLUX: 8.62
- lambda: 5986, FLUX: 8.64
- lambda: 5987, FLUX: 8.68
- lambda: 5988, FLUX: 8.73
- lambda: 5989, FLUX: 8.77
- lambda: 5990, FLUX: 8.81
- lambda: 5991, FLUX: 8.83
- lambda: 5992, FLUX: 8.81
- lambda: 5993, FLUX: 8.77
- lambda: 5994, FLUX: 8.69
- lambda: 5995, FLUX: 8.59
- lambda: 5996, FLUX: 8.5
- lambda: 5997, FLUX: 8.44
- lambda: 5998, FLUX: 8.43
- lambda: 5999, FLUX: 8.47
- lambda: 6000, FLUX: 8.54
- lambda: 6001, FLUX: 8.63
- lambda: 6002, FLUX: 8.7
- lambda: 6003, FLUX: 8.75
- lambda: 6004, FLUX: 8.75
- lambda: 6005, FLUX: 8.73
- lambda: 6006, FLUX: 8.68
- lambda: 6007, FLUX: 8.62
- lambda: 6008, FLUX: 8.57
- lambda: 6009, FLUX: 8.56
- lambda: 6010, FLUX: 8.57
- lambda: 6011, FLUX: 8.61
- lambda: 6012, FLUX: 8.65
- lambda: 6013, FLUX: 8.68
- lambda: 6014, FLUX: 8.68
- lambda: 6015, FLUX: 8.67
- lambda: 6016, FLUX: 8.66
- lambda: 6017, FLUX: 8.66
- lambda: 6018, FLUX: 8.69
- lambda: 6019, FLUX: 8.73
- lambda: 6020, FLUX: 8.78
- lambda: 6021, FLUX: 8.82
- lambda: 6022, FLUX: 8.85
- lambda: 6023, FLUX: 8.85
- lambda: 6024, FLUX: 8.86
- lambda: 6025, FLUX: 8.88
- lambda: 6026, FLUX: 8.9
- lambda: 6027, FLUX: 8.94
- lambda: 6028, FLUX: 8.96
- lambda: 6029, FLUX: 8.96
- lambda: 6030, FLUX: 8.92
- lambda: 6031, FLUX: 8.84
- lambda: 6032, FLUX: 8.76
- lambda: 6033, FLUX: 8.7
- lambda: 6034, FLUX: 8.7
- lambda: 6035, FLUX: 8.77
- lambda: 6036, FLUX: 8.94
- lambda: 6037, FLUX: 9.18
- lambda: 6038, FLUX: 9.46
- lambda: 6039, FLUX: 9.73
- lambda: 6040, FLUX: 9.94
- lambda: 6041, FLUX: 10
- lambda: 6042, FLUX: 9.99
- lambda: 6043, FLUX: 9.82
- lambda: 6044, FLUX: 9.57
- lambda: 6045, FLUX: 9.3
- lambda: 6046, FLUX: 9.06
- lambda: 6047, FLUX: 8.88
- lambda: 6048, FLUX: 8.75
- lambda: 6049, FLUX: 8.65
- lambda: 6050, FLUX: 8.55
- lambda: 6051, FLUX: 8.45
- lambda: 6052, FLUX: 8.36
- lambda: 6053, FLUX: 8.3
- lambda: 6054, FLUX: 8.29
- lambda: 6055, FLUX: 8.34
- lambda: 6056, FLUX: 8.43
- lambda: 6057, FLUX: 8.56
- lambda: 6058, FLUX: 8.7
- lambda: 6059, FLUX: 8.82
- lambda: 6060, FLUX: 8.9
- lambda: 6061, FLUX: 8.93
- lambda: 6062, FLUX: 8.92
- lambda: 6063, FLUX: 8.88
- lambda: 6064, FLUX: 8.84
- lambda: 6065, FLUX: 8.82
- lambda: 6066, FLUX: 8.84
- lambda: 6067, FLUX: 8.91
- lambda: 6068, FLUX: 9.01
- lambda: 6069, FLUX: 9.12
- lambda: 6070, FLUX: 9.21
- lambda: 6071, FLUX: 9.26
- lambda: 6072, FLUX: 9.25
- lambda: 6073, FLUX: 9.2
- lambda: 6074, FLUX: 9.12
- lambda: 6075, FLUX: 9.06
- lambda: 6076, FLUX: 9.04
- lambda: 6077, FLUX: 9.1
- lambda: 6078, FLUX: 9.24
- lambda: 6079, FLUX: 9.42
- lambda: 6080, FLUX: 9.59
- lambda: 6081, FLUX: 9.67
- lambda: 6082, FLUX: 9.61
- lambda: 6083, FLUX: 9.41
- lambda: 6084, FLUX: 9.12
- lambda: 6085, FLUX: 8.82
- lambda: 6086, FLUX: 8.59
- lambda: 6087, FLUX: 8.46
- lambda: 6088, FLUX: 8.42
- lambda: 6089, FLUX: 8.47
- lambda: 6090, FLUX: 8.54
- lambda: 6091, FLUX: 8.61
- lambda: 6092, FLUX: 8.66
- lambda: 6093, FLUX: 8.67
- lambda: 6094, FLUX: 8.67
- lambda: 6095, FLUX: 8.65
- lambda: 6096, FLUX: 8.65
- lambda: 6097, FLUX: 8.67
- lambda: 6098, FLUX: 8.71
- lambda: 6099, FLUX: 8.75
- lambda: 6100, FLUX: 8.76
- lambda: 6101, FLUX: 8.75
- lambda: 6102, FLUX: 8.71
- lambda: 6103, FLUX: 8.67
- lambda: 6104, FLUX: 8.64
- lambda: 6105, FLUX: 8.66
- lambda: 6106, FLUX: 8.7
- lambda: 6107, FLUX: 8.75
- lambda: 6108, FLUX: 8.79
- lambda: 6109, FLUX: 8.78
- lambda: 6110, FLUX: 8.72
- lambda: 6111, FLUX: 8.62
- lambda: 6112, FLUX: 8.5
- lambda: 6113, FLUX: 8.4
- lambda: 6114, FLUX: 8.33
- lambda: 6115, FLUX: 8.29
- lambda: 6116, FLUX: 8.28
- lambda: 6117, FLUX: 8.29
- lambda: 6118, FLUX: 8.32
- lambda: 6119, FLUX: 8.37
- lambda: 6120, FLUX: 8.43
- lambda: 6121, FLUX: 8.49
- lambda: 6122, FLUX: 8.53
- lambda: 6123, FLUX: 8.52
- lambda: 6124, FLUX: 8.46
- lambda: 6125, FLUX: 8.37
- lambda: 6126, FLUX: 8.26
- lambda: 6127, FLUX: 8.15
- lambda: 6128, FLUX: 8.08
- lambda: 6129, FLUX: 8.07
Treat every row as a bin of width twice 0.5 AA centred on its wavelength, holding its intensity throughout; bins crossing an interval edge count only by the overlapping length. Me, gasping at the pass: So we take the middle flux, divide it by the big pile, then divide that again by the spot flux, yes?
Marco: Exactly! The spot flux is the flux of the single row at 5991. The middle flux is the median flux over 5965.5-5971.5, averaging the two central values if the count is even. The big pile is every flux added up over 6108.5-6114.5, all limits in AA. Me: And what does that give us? 0.0190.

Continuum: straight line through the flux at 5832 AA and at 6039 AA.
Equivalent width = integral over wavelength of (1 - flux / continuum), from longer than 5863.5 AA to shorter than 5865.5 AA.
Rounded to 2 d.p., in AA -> -0.10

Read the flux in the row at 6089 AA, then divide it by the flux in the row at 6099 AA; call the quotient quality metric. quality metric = 0.97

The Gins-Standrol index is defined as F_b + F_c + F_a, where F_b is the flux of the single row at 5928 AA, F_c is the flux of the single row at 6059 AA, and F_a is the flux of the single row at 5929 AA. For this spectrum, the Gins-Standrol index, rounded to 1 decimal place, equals 27.6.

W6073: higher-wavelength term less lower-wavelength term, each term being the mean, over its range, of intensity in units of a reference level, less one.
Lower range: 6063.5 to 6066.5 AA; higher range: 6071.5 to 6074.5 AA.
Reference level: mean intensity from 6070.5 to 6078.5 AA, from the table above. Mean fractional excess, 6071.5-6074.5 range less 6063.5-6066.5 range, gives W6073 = 0.04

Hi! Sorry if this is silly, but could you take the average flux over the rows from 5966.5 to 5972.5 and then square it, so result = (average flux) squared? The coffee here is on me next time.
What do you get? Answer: 75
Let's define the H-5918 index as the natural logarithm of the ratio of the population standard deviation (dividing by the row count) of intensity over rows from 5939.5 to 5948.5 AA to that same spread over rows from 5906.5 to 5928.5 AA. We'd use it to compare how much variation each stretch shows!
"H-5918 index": -2.0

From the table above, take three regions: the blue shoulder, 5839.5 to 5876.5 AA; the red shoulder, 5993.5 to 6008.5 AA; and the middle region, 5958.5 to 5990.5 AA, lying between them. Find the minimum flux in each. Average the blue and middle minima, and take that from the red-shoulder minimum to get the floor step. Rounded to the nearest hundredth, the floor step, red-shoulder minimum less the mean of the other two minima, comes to -0.45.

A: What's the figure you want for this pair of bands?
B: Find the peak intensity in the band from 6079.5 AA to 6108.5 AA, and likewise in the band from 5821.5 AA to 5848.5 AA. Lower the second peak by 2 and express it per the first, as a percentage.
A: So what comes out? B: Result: 76.6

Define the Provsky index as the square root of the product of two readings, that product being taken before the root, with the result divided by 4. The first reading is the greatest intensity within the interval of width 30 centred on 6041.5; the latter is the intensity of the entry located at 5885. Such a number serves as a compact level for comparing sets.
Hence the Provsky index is 2.51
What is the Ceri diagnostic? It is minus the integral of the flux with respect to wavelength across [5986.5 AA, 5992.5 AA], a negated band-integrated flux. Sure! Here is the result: -53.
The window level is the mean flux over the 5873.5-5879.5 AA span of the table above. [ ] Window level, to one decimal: 10.4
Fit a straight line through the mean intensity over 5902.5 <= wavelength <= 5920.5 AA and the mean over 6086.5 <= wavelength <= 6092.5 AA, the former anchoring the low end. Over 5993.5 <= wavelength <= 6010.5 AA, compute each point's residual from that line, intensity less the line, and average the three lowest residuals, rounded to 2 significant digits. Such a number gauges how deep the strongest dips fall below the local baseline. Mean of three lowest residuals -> -0.60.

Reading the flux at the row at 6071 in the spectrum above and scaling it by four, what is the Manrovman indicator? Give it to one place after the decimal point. 37.0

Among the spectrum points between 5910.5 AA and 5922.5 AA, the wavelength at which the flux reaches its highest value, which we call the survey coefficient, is 5911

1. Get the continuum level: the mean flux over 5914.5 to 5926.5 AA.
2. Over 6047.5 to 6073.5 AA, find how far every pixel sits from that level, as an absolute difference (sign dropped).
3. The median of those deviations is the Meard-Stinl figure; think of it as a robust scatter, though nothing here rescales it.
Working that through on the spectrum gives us 0.45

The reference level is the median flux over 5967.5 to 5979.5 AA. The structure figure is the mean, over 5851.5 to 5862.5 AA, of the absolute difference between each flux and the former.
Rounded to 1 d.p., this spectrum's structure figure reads 1.1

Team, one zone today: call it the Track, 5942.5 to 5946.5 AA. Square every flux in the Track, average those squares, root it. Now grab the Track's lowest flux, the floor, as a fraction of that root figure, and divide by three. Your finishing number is 0.333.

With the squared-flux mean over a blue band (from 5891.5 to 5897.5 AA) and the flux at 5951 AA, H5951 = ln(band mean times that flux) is 6.72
